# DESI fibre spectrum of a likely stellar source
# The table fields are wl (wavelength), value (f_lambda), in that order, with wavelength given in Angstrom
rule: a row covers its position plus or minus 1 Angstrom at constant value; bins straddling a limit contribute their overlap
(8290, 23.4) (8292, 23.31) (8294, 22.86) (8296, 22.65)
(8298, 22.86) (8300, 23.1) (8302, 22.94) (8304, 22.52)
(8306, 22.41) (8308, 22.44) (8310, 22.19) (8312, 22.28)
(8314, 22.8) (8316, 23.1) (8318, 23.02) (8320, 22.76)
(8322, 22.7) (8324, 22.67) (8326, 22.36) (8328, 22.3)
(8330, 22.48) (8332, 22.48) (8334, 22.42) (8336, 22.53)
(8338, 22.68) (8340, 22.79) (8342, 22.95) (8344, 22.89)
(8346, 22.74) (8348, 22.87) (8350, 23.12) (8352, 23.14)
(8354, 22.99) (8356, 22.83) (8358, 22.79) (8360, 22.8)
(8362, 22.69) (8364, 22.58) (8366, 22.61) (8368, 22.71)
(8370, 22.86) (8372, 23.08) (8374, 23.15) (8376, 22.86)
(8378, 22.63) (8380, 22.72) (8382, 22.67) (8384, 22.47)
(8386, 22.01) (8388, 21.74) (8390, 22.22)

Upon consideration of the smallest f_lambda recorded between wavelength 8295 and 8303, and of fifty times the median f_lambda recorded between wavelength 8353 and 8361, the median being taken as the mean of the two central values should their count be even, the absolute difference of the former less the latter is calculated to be 1118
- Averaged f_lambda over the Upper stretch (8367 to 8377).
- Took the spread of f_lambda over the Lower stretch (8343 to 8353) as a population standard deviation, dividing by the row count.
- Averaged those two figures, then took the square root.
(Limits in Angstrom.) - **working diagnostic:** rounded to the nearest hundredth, 3.40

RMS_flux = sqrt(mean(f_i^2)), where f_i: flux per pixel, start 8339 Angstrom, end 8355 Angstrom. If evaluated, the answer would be 22.94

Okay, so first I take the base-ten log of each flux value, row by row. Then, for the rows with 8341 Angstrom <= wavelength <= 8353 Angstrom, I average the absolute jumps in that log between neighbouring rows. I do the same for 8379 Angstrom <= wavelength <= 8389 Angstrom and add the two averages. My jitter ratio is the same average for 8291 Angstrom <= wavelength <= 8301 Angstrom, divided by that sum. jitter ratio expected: 0.740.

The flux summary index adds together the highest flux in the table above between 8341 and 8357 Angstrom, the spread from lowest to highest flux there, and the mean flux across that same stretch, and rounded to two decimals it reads 46.48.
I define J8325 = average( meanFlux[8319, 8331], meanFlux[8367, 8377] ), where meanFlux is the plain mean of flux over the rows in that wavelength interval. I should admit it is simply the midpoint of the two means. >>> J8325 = 22.74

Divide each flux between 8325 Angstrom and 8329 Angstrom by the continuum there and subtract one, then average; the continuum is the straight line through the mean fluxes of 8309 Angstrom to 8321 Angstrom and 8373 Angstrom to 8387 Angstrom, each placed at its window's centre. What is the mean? -0.016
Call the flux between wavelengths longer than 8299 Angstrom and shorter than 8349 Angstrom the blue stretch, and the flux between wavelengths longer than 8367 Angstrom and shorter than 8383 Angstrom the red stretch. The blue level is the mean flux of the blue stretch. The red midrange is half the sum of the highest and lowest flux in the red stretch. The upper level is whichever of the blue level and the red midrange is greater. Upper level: 22.9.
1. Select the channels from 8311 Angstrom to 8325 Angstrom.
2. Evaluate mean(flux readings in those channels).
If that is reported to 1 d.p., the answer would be 22.8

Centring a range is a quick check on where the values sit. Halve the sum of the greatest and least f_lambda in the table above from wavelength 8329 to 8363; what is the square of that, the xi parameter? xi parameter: 519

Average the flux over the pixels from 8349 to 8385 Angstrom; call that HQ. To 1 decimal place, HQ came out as 22.8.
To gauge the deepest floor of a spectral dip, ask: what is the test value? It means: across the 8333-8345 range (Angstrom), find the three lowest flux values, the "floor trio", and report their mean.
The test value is 22.5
